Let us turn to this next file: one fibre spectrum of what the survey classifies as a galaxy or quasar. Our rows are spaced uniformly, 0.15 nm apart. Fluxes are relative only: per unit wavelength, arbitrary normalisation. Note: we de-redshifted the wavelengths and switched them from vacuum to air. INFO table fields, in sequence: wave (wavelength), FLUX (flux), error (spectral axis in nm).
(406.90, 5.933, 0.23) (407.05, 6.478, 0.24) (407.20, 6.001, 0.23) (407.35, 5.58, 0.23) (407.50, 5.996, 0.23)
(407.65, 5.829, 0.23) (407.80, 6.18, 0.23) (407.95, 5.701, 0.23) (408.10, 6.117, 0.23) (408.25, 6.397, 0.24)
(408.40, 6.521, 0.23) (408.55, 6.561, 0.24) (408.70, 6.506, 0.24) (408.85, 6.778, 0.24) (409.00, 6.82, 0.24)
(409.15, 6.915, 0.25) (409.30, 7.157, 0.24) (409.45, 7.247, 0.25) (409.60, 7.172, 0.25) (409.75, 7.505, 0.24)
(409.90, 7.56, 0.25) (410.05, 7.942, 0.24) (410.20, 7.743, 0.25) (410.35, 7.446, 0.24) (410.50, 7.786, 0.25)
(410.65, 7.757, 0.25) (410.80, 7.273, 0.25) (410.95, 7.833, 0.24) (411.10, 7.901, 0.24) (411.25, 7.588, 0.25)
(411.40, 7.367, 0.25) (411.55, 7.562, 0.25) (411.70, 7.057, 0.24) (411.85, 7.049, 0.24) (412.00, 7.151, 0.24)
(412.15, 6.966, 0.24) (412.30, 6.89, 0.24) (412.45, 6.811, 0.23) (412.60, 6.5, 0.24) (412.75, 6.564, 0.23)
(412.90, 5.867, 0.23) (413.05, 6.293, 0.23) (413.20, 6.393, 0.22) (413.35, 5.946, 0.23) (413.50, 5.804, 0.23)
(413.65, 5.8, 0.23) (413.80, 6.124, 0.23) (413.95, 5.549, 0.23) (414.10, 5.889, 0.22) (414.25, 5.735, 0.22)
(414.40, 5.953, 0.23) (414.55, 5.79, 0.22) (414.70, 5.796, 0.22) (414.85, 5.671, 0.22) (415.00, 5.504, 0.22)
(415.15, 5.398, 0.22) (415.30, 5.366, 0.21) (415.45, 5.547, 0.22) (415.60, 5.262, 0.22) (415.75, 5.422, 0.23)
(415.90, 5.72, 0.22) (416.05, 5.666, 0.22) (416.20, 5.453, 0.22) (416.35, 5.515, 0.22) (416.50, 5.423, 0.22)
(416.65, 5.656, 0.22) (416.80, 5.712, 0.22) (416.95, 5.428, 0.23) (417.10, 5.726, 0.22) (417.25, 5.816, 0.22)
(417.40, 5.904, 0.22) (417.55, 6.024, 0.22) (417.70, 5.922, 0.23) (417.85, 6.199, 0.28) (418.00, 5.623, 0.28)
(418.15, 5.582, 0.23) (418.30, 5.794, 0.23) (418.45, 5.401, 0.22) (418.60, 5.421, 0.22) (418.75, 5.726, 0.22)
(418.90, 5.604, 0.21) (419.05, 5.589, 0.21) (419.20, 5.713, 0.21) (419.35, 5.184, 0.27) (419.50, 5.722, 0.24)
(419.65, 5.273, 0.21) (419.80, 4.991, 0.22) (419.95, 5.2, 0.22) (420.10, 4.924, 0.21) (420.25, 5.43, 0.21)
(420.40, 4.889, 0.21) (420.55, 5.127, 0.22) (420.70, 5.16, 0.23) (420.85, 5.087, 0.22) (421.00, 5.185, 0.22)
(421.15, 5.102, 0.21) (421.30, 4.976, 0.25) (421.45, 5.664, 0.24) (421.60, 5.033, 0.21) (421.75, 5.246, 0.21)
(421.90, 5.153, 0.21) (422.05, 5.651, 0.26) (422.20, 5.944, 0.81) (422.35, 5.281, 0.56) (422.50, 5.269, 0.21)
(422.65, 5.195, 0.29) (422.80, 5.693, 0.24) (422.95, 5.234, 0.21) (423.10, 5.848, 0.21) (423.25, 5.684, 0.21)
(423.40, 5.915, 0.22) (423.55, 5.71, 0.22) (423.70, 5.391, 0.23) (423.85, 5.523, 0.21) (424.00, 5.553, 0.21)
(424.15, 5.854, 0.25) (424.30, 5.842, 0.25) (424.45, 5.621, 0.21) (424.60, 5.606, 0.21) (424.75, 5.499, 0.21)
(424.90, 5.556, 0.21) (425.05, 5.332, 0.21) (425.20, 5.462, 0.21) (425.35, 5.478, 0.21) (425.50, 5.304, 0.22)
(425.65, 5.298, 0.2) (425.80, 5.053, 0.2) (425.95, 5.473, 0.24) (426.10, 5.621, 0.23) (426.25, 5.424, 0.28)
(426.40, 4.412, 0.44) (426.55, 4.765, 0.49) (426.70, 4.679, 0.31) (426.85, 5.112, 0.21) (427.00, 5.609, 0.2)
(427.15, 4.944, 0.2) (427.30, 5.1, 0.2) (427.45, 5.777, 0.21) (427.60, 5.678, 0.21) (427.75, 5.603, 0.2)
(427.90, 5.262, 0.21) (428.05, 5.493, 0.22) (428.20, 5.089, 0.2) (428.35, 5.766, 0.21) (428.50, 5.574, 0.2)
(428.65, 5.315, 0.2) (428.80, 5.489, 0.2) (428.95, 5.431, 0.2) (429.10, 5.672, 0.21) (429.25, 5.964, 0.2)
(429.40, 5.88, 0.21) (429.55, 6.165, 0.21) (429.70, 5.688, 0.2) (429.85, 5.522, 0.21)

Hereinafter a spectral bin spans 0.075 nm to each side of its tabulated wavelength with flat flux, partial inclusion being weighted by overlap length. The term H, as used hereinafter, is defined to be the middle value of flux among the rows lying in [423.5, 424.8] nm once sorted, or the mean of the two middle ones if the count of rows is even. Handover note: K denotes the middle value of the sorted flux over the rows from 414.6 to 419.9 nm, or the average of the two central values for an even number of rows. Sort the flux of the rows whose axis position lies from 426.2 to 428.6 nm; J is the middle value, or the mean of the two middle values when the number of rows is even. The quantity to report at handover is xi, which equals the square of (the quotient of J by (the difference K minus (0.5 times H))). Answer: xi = 3.6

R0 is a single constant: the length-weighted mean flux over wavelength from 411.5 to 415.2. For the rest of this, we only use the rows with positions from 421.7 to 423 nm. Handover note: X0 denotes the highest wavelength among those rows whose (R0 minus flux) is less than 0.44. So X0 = 422.20 nm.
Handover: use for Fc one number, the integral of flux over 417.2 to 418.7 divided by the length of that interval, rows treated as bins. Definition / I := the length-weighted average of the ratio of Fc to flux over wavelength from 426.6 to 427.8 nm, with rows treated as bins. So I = 1.09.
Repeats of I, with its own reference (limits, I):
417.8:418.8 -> 1.02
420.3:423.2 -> 1.09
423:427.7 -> 1.07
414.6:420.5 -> 1.04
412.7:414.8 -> 0.97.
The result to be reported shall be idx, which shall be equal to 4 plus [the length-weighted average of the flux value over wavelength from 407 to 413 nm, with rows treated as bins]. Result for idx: 10.9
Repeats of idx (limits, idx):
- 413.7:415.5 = 9.7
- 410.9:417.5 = 10.1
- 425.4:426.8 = 9.1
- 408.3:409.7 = 10.9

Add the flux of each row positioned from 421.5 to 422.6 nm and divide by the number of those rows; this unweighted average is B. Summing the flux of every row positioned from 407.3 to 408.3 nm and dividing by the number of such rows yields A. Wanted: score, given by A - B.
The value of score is 0.6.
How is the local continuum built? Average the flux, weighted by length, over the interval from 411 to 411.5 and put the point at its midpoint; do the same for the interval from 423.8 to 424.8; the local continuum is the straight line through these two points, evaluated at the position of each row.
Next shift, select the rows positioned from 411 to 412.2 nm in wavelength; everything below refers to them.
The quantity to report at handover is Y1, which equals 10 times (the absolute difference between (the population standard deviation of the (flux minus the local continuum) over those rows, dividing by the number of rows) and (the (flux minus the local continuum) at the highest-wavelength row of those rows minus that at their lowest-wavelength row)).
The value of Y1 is 10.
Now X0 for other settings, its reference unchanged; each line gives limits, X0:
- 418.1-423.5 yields 423.40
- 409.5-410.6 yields 410.50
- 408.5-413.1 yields 413.05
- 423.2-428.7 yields 424.30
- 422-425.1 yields 424.30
